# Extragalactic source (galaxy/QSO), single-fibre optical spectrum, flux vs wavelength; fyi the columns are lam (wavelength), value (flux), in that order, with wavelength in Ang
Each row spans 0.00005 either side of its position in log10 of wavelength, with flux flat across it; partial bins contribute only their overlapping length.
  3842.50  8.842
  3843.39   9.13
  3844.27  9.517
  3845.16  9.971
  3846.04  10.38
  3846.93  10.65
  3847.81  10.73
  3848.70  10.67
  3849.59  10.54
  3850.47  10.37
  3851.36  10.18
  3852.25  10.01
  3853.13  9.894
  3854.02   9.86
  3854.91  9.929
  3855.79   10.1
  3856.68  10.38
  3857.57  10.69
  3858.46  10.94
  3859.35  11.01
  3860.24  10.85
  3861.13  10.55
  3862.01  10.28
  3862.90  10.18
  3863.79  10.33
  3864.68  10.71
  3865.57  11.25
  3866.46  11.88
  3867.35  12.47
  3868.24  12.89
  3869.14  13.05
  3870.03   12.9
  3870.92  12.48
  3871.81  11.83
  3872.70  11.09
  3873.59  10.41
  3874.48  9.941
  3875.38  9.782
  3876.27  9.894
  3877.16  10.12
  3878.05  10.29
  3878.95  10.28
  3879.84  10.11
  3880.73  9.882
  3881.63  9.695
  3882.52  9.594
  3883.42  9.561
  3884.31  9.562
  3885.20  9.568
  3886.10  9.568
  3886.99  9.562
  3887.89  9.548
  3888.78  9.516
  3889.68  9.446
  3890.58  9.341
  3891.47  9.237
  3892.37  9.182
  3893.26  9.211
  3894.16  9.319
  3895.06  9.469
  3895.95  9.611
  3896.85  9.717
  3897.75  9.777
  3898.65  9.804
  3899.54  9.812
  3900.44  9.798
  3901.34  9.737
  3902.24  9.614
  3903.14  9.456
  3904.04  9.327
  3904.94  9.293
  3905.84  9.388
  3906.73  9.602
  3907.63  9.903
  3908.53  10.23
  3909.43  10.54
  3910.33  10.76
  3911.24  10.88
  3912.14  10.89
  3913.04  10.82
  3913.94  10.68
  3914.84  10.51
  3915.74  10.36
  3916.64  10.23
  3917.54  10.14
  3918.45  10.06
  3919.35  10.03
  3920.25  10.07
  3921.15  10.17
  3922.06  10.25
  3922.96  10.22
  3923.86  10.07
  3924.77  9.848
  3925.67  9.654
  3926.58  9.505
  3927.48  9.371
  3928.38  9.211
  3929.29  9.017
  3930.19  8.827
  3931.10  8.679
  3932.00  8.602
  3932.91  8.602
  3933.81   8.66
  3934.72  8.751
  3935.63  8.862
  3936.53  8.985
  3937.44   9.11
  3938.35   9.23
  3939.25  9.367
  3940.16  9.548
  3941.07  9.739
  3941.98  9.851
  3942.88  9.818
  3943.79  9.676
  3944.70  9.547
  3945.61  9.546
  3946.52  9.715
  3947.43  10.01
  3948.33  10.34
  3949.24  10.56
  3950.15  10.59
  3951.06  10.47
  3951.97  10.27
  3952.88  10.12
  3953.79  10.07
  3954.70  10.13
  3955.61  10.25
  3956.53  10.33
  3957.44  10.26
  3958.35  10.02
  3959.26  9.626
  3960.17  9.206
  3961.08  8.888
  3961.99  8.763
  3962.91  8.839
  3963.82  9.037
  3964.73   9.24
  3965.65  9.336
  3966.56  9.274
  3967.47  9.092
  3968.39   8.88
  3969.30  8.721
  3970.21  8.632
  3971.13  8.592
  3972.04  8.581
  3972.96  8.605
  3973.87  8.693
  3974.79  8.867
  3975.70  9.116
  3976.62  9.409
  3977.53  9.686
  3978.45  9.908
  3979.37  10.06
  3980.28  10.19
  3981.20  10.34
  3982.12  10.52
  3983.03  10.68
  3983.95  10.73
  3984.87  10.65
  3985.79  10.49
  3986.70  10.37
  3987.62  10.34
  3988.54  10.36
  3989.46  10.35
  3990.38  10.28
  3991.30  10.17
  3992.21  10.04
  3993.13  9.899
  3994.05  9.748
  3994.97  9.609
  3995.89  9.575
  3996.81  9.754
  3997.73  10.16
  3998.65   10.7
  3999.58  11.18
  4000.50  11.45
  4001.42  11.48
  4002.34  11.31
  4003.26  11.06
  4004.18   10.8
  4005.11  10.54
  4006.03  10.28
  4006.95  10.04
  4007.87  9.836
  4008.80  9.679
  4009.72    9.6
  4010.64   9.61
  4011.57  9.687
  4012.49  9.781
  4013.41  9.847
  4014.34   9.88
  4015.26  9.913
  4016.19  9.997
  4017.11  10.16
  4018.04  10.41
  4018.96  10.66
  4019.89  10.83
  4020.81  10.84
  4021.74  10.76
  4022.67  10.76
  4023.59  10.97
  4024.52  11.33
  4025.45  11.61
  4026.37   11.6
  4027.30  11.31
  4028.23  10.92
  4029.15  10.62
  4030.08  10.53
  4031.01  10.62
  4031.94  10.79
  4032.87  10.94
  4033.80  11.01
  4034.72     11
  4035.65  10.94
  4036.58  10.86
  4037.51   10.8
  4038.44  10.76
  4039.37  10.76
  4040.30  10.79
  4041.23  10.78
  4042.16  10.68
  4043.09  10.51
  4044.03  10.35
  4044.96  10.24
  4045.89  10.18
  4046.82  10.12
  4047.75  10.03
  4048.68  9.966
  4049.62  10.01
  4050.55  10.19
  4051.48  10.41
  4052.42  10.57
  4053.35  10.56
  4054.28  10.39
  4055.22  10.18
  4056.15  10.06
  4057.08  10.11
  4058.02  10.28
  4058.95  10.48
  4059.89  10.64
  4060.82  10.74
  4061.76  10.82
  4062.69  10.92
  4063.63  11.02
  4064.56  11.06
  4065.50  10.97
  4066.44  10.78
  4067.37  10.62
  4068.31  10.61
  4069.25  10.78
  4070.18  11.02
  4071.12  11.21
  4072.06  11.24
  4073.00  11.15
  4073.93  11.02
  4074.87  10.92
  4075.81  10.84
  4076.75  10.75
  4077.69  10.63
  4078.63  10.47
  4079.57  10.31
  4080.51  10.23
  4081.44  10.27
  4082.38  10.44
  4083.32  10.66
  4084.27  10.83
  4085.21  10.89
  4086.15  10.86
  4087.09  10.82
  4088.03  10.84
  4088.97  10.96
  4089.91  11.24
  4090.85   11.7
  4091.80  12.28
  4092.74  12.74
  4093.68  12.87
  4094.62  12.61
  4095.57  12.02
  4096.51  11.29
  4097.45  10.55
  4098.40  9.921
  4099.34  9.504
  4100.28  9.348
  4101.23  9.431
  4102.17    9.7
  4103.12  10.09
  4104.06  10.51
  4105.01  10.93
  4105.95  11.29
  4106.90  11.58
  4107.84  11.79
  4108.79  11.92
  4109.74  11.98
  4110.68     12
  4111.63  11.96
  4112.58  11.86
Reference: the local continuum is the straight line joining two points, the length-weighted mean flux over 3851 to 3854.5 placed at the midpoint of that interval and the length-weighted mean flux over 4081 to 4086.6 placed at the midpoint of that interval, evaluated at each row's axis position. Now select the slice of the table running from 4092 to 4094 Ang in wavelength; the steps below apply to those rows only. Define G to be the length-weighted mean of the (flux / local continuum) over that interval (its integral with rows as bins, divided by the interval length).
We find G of 1.20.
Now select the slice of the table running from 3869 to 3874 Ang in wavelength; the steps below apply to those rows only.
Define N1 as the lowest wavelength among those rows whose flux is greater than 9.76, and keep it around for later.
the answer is 3869.14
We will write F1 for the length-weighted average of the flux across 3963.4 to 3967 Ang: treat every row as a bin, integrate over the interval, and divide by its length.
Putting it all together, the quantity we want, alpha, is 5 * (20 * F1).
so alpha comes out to 922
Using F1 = 9.2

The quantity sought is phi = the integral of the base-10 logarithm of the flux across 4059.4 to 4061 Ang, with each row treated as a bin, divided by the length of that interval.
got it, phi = 1.03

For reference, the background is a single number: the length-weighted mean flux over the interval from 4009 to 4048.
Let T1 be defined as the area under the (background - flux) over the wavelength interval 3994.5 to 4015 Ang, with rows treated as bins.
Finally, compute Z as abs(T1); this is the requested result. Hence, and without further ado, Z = 6.2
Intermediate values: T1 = 6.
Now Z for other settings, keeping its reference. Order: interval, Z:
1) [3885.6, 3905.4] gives 20.8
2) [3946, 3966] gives 14.9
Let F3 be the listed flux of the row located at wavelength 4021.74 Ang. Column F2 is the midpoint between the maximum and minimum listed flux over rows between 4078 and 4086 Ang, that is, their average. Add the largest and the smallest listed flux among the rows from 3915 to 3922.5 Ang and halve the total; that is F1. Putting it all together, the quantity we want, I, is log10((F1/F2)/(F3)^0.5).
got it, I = -0.53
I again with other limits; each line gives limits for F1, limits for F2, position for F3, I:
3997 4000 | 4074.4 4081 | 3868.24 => -0.55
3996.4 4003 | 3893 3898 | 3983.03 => -0.47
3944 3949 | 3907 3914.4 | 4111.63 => -0.56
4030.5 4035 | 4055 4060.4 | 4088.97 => -0.50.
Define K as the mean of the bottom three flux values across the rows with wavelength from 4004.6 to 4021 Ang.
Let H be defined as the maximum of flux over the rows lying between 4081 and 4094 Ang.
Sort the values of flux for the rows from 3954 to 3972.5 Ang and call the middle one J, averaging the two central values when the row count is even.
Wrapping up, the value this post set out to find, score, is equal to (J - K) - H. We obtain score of -13.4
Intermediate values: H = 12.87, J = 9.1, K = 9.6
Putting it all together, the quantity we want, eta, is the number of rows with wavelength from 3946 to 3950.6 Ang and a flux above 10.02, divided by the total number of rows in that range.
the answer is 0.6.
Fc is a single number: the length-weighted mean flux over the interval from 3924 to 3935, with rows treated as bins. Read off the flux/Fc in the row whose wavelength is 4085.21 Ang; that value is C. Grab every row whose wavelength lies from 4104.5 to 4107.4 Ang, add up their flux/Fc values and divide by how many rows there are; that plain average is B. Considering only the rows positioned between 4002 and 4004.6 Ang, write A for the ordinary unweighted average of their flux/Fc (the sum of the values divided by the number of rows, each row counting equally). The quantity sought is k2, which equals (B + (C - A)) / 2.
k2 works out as 0.610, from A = 1.22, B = 1.24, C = 1.20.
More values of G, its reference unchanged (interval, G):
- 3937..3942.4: 0.93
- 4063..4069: 1.02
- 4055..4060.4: 0.98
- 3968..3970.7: 0.85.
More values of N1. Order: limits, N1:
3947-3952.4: 3947.43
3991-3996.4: 3991.30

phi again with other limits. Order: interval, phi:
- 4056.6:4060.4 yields 1.02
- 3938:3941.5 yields 0.98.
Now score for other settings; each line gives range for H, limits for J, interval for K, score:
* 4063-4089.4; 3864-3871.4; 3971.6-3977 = -7.4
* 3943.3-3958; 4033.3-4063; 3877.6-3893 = -9.3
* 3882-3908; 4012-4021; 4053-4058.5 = -9.9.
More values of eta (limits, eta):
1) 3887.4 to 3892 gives 0.0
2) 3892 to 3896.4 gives 0.0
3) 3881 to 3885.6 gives 0.0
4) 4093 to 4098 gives 1.0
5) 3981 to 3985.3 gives 1.0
